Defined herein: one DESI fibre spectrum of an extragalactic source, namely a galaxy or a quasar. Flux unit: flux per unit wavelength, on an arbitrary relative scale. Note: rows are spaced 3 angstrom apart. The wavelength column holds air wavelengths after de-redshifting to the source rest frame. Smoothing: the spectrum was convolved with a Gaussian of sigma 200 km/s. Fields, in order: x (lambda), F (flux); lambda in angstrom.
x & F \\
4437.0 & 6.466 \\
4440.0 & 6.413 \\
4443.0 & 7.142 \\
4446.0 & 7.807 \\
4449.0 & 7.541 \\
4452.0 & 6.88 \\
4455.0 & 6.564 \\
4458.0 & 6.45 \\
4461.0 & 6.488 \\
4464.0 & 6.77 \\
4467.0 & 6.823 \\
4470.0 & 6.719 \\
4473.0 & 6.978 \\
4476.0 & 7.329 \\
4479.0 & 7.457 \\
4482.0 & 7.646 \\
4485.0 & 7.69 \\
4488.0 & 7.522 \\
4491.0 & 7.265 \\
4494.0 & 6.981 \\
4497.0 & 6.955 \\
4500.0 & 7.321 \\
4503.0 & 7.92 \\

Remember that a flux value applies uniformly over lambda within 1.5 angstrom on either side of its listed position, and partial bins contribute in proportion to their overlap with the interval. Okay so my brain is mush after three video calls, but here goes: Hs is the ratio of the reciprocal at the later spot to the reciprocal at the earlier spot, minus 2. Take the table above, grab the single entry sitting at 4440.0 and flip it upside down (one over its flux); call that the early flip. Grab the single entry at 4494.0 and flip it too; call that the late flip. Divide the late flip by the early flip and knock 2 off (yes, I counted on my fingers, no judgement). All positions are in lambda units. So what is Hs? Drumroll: -1.08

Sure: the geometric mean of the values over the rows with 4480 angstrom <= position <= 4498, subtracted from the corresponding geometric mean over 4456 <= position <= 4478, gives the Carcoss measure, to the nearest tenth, -0.5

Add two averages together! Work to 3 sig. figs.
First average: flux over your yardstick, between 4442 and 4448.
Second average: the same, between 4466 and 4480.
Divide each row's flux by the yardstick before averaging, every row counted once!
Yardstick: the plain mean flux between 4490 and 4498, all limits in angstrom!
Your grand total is 2.06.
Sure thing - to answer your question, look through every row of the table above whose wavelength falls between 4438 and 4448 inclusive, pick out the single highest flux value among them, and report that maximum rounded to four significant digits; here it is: 7.807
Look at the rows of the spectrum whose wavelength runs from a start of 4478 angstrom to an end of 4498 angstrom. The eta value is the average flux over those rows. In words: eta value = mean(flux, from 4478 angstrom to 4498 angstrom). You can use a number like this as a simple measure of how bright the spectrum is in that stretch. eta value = 7.4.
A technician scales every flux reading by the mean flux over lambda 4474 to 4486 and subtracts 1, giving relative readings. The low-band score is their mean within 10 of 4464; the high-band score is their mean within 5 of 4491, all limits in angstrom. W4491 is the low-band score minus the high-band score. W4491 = -0.08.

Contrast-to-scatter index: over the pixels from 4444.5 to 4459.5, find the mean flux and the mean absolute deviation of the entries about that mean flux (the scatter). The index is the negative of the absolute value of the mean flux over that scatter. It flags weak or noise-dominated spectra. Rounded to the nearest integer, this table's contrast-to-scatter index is -14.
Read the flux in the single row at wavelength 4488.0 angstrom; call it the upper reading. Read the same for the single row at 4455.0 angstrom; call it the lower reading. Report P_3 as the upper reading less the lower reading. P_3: 1.0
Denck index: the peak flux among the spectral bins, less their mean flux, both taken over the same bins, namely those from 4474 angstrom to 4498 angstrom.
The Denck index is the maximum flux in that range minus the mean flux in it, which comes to 0.33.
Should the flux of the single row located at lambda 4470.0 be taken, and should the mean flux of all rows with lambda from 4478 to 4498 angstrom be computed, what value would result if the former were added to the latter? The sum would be 14.1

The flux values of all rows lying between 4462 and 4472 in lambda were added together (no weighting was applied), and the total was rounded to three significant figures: 20.3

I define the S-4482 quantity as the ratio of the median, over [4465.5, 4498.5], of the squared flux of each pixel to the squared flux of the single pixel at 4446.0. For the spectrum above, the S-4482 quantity 0.87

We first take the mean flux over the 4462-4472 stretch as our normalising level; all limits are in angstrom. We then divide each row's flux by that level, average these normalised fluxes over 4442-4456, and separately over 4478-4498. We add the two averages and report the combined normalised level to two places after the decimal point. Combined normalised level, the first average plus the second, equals 2.15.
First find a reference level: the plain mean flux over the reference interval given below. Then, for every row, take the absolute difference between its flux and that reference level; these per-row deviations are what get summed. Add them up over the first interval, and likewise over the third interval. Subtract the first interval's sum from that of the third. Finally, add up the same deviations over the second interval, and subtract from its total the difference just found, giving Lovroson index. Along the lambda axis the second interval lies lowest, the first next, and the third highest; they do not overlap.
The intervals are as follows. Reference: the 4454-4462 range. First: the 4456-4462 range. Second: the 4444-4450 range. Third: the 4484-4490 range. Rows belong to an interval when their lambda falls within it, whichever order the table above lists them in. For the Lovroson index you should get 0.2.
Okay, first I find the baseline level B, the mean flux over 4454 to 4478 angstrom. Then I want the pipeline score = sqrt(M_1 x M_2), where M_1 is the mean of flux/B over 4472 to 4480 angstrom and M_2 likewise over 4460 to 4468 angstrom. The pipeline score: 1.03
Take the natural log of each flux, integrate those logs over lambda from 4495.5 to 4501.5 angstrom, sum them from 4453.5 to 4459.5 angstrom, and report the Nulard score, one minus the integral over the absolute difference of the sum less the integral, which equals -0.47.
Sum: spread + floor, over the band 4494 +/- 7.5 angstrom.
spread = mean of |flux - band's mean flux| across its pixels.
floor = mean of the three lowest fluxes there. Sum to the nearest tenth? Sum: 7.3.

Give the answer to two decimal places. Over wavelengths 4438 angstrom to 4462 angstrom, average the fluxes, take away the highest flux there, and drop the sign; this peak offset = 0.90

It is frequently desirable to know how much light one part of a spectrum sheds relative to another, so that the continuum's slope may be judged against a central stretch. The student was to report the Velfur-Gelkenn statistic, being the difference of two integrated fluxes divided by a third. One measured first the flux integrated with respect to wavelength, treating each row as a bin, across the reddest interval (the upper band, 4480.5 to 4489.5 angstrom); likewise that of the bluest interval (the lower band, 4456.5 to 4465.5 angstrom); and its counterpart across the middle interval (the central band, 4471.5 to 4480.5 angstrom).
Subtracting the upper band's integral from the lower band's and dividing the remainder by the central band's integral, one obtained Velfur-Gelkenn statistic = -0.14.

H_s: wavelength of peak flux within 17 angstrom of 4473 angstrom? 4485.0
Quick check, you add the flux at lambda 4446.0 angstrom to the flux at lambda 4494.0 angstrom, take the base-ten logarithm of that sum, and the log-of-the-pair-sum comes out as 1.17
